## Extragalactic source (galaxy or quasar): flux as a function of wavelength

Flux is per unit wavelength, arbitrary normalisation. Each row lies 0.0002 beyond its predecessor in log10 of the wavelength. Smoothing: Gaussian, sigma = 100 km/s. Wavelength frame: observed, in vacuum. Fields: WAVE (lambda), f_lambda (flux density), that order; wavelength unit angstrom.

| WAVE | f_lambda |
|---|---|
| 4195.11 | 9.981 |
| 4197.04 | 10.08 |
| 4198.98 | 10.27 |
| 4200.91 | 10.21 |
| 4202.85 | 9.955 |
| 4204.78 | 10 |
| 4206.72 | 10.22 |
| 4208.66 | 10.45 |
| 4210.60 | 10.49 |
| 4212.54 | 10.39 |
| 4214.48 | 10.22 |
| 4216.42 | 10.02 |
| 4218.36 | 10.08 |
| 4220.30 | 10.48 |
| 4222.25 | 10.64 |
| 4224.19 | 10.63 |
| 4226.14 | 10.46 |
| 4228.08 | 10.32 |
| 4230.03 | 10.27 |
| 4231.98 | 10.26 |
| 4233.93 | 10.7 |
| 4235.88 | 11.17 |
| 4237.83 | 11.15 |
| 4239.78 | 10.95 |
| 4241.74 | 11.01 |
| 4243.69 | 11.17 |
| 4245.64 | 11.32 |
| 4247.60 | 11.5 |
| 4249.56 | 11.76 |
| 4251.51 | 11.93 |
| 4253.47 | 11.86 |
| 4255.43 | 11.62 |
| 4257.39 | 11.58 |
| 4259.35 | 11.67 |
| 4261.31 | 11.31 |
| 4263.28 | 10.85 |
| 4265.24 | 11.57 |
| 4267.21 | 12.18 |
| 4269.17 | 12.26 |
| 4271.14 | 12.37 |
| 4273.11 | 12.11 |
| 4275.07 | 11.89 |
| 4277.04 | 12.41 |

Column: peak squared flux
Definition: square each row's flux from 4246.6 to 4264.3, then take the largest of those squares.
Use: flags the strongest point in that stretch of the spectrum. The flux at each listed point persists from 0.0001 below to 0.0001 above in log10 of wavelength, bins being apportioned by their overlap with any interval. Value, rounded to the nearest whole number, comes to 142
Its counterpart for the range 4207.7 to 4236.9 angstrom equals 125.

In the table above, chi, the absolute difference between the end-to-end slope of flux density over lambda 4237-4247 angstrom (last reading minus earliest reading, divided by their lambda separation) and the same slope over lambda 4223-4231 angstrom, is 0.083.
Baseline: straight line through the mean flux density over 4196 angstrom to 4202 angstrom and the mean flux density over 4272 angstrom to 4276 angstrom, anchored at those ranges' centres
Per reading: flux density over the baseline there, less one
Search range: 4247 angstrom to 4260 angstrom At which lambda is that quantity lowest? 4257.39 angstrom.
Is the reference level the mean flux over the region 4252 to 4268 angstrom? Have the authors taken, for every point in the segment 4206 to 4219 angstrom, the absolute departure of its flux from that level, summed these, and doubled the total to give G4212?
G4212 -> 18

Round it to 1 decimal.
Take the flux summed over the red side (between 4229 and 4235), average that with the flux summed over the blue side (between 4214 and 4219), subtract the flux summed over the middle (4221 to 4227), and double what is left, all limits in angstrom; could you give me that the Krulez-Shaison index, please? -1.9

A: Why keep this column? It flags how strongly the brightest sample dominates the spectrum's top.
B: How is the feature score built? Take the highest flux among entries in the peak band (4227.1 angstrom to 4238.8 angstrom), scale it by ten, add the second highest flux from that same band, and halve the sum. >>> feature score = 61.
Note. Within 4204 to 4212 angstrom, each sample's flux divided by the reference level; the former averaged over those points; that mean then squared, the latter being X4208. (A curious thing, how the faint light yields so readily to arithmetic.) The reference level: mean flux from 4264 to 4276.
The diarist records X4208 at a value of 0.73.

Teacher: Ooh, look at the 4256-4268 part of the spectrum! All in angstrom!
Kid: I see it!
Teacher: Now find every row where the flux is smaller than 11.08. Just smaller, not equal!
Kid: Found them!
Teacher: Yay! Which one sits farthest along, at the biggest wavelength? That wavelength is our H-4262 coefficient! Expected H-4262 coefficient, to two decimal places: 4263.28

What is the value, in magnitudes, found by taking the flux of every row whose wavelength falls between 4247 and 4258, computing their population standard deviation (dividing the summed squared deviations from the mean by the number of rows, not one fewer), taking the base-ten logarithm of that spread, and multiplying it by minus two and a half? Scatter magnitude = 2.03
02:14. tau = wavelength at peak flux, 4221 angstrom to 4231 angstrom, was 4222.25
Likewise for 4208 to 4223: 4222.25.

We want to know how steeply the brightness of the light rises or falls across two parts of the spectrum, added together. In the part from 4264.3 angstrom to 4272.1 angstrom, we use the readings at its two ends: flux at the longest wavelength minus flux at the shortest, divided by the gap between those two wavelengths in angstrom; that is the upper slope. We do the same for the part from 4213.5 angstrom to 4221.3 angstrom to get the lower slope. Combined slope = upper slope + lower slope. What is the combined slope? 0.18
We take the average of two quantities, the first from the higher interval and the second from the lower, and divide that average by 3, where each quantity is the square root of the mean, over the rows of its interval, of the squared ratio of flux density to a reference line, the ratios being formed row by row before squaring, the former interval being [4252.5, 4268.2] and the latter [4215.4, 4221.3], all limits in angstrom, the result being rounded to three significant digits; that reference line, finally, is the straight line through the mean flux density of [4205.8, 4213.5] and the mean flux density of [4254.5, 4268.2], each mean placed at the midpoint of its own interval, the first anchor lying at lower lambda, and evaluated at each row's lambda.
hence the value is 0.328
